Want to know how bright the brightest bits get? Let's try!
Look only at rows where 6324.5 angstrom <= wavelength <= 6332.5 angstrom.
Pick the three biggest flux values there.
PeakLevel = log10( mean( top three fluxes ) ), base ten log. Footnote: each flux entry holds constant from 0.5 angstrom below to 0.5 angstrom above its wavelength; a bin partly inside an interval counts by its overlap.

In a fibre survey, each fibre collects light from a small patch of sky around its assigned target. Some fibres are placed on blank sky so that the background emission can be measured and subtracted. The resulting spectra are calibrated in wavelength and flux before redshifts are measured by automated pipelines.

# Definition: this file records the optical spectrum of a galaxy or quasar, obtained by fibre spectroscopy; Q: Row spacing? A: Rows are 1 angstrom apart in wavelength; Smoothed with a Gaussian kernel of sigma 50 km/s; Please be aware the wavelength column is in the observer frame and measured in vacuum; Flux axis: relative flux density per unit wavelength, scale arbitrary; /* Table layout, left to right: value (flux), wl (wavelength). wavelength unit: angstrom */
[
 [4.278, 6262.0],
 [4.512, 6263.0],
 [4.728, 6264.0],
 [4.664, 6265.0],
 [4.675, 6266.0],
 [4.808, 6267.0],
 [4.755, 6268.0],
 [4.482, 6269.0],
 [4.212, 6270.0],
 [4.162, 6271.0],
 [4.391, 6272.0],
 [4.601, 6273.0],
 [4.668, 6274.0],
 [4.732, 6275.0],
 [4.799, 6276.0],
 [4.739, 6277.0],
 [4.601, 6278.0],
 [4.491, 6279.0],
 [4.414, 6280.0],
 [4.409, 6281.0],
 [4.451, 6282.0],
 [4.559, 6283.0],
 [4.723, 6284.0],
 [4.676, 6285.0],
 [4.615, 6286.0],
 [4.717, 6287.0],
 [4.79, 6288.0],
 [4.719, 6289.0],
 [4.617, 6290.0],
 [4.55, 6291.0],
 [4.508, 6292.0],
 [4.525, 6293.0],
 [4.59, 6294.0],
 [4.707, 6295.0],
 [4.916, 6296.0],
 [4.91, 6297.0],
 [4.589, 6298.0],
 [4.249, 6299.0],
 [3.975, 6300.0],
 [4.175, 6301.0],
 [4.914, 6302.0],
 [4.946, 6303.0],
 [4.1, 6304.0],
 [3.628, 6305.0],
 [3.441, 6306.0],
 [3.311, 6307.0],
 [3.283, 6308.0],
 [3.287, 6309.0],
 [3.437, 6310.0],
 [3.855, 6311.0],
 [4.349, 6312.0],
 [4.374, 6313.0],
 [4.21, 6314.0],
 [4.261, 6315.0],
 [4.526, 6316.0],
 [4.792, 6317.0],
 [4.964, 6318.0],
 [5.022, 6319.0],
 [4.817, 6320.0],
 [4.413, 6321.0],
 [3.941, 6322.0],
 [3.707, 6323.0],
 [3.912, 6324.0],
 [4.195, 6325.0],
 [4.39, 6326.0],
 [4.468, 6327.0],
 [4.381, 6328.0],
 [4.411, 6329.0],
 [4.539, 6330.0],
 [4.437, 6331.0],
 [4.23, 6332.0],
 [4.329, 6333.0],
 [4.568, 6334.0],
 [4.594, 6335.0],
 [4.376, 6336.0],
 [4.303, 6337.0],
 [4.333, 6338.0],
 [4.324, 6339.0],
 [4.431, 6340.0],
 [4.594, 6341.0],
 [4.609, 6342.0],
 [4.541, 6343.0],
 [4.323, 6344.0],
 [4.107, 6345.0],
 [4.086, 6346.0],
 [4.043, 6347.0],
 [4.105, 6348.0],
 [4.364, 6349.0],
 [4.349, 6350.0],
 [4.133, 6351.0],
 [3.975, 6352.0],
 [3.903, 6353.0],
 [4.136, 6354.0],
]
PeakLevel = 0.651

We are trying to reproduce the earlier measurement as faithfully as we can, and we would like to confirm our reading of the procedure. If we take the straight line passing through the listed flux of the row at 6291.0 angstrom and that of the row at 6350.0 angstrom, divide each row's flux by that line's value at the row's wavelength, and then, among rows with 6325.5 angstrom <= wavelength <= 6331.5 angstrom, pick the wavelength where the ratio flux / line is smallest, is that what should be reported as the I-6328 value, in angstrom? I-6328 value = 6328.0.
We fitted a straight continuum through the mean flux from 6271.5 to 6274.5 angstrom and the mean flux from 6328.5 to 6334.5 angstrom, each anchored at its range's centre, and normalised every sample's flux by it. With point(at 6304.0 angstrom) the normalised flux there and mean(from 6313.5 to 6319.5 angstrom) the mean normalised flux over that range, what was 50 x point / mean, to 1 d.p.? 44.0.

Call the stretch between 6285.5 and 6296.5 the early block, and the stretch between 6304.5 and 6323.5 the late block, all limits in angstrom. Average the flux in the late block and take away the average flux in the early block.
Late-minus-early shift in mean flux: -0.57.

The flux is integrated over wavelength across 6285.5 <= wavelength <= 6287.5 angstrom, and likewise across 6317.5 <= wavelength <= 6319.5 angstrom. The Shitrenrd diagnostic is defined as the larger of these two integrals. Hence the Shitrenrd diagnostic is 9.99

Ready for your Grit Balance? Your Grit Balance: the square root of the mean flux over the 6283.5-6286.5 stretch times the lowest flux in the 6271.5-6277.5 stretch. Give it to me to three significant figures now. 4.53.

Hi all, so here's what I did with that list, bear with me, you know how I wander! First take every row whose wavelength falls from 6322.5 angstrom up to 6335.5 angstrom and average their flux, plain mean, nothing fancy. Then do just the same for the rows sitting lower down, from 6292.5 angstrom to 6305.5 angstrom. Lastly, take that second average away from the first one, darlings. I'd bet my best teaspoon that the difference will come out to -0.2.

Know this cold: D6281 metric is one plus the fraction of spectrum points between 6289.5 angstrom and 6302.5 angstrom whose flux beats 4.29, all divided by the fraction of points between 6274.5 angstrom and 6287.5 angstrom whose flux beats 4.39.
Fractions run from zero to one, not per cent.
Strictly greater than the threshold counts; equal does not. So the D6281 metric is 1.77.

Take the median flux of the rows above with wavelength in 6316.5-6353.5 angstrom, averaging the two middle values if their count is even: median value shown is 4.36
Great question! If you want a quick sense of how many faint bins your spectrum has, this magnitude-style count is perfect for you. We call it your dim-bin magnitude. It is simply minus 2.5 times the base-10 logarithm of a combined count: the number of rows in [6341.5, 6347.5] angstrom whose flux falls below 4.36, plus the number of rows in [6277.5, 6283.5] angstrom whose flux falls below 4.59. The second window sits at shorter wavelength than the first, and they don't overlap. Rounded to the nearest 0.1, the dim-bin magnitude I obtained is -2.4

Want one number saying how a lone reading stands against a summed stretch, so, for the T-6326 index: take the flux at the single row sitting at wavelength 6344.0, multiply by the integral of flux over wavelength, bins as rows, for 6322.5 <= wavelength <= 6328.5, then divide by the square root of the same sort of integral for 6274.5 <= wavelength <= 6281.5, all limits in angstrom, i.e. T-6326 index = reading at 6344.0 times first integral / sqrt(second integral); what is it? 19.1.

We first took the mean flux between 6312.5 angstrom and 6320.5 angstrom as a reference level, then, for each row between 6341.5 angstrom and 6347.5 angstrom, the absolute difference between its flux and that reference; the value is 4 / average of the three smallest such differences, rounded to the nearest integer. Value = 31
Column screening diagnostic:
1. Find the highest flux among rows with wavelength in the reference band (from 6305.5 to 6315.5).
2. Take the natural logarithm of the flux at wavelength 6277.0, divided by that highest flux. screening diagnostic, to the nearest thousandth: 0.080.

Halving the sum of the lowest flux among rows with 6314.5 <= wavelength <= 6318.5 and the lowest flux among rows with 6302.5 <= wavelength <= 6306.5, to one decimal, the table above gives 3.9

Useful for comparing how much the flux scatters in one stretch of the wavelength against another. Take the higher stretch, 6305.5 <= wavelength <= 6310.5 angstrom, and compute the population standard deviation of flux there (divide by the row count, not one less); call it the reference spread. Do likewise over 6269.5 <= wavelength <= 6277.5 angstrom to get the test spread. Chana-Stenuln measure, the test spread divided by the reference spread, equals 3.3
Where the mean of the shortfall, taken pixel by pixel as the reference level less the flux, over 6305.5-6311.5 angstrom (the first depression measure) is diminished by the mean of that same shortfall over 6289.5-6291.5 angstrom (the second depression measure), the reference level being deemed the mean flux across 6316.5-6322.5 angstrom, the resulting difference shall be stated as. 1.1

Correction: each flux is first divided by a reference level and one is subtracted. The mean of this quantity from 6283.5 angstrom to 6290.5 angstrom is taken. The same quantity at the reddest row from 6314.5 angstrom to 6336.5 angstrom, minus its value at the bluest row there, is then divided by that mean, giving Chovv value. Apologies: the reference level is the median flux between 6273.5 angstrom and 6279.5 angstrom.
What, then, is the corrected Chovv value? -19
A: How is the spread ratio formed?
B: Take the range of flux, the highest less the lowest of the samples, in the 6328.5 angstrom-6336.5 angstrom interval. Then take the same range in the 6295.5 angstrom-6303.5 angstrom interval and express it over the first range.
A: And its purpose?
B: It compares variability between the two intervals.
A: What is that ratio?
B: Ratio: 2.7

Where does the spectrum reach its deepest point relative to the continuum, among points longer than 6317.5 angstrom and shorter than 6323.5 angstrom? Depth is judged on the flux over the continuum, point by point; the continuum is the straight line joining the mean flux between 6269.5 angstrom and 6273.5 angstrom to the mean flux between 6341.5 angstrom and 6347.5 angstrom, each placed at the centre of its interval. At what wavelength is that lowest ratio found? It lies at 6323.0 angstrom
